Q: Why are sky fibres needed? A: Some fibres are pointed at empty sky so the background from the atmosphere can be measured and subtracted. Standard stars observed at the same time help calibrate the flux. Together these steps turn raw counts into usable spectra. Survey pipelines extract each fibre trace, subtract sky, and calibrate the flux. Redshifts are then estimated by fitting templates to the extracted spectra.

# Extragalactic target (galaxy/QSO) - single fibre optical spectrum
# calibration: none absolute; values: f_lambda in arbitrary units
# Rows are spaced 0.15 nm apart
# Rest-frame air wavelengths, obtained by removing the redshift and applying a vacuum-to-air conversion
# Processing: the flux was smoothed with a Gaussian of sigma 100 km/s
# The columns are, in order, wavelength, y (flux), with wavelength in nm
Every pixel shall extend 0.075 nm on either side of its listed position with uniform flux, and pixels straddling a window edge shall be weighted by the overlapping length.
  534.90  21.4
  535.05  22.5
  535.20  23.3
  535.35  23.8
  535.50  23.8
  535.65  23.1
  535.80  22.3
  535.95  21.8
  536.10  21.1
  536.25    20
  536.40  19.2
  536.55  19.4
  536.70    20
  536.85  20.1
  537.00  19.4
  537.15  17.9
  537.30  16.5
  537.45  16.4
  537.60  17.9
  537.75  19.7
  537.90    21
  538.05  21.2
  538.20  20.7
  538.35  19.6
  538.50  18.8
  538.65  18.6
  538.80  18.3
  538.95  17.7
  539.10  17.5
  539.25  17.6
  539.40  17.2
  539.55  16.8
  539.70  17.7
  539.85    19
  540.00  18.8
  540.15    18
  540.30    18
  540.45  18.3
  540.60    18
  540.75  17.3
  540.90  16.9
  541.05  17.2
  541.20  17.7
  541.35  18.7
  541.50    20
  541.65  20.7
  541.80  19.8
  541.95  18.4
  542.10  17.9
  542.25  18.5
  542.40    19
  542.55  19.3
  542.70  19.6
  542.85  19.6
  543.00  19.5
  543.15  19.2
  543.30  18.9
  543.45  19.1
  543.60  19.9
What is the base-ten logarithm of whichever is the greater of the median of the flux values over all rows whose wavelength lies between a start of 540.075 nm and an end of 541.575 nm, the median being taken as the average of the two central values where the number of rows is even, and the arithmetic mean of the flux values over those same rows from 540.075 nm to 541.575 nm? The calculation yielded 1.26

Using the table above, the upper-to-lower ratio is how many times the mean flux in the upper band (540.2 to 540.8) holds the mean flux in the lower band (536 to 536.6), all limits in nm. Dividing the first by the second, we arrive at 0.90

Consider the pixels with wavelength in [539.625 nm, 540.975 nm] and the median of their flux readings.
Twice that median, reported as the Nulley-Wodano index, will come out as 36.0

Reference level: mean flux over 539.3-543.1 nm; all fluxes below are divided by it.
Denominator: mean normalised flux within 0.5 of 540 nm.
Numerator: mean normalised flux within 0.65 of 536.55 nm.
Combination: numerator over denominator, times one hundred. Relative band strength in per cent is 110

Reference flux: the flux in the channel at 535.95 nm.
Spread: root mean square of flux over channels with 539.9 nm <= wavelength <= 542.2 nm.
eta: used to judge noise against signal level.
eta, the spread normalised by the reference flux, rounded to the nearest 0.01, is 0.84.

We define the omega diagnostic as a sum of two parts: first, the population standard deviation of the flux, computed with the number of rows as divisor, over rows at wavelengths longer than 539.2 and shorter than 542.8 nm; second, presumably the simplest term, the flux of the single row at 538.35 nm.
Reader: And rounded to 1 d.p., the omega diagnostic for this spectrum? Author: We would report 20.6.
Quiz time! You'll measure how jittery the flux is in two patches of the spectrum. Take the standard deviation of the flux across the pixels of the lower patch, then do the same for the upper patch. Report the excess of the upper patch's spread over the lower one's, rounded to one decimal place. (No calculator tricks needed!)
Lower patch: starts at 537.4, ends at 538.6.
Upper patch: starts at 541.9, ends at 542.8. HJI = -1.0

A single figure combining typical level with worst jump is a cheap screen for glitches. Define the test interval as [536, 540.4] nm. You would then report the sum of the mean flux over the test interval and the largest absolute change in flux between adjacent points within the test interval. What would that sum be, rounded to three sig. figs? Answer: 20.6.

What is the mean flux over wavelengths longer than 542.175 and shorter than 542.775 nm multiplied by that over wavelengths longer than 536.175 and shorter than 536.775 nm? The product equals 375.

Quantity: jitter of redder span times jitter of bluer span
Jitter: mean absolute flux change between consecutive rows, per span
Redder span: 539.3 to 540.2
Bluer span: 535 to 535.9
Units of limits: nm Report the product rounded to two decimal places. 0.40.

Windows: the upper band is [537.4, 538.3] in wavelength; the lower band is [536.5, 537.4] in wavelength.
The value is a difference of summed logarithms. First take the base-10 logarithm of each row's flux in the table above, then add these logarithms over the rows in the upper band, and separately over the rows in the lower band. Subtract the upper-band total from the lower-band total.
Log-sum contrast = -0.08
